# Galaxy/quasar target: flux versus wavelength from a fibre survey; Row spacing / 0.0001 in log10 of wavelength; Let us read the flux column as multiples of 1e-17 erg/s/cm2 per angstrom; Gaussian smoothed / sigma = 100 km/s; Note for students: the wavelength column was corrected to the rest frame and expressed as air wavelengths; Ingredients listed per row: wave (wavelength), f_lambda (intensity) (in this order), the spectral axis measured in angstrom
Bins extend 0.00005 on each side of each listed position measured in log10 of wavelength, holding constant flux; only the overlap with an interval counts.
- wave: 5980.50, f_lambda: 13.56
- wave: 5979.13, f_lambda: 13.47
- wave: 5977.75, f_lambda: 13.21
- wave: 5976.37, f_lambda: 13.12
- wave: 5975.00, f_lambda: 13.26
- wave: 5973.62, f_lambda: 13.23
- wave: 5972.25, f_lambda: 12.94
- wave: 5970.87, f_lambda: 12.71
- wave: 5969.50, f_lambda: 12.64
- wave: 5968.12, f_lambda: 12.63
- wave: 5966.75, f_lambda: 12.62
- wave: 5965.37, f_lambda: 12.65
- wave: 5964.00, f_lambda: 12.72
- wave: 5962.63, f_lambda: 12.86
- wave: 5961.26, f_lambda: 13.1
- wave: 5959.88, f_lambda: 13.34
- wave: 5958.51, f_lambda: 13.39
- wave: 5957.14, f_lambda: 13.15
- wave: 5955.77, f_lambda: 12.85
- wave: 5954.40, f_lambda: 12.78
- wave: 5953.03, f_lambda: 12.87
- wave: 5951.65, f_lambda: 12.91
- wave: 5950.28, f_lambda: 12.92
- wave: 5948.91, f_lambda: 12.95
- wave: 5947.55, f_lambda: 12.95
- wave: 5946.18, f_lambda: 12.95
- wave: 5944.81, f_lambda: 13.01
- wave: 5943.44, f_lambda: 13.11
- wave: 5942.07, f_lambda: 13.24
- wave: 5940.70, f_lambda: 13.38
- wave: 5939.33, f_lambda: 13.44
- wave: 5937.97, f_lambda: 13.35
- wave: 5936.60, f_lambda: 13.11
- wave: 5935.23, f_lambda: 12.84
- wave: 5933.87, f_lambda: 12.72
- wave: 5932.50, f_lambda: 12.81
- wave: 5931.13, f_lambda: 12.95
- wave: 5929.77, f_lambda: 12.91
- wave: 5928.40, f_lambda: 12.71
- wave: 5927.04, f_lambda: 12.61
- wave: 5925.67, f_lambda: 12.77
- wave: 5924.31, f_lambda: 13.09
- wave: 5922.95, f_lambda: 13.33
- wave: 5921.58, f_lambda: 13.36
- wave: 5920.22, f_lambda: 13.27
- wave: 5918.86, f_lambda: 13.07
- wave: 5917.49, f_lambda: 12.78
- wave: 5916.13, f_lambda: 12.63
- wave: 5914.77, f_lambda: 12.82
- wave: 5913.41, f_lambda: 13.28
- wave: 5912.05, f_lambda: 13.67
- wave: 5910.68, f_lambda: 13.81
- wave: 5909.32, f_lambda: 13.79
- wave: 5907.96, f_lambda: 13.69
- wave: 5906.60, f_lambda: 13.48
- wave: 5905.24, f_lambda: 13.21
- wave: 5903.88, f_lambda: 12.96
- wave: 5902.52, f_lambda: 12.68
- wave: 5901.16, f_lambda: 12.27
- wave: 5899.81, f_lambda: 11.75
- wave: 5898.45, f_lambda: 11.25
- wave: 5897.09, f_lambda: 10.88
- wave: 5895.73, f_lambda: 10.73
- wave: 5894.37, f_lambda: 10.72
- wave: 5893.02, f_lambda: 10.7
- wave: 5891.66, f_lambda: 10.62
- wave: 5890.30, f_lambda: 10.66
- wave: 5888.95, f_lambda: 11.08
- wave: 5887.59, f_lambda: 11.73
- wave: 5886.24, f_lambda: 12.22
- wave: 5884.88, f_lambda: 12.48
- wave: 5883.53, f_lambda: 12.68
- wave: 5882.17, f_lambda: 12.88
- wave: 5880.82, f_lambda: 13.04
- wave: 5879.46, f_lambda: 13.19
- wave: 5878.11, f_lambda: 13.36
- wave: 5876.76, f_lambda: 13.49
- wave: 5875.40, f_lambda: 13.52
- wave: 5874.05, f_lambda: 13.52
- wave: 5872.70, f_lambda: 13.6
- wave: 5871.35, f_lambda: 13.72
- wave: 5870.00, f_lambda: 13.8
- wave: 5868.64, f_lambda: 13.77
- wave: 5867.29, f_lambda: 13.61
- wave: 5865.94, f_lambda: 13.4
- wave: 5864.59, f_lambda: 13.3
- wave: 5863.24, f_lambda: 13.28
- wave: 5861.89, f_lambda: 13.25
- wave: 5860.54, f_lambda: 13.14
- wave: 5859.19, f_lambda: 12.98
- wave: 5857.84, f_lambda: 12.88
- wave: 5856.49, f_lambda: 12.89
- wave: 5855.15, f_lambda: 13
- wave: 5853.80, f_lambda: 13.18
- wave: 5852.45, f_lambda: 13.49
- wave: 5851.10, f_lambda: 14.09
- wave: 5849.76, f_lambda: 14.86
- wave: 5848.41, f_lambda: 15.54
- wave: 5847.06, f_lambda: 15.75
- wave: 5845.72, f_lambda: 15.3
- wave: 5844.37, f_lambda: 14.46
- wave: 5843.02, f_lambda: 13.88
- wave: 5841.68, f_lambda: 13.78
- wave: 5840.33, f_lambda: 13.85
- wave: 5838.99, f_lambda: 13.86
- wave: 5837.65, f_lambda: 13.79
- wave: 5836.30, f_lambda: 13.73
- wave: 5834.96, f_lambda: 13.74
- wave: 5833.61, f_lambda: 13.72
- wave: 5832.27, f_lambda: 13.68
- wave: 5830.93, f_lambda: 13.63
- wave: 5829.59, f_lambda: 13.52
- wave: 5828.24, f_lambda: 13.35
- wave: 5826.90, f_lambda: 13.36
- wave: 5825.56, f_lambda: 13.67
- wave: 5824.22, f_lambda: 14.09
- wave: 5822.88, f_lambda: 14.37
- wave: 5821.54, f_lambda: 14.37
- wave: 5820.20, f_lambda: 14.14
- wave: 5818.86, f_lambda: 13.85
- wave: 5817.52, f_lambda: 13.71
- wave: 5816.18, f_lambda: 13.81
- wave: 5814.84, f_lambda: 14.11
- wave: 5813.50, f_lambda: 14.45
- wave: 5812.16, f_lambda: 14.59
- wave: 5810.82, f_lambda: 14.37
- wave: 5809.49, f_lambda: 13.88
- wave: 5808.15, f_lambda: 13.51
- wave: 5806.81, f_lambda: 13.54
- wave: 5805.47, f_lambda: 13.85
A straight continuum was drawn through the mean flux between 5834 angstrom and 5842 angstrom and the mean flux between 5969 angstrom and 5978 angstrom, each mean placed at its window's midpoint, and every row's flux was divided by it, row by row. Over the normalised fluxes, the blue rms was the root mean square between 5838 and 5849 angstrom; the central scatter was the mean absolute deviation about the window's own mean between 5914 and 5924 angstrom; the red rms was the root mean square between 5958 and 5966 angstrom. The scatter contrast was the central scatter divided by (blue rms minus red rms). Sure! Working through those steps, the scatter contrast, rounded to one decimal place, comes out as 0.3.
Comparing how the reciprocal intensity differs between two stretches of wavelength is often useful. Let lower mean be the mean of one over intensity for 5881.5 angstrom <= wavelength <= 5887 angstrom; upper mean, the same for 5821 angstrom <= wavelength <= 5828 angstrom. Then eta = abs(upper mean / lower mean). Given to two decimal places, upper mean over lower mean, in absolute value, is 0.90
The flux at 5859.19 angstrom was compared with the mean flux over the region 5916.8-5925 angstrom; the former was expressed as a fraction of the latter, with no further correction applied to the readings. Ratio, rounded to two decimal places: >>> 0.99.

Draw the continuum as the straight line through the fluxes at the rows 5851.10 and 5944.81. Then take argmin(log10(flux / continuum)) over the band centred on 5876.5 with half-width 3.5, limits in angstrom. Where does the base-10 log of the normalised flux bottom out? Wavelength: 5879.46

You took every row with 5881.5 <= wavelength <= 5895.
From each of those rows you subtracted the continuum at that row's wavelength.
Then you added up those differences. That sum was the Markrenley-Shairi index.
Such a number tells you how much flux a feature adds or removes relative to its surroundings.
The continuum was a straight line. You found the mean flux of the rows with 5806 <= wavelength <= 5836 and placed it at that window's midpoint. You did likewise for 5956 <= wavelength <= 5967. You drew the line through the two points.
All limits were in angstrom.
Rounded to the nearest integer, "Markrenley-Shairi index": -19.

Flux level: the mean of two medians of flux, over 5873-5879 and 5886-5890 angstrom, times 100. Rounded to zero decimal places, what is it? 1262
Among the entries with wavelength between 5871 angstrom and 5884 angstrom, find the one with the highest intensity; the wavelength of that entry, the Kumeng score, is 5871.35 angstrom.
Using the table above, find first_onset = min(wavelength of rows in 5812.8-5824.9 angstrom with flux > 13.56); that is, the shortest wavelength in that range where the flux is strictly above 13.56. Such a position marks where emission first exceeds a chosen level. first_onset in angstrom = 5813.50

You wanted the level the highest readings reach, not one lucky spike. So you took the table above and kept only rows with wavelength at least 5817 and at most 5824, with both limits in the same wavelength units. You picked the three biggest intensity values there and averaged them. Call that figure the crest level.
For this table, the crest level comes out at 14.3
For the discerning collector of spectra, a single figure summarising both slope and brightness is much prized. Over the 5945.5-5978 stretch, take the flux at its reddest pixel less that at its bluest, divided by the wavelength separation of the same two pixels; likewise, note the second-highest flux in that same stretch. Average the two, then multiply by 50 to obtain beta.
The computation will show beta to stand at 334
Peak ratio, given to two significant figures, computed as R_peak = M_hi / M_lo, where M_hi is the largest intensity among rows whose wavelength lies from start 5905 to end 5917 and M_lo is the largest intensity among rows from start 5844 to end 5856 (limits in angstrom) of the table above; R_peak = 0.88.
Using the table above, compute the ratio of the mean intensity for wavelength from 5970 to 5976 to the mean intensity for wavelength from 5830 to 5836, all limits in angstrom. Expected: 0.952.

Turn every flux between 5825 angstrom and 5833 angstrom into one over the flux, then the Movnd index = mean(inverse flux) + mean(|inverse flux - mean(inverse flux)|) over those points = 0.0746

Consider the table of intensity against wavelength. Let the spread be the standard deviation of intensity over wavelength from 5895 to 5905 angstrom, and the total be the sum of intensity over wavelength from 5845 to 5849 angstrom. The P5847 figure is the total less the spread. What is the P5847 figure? 46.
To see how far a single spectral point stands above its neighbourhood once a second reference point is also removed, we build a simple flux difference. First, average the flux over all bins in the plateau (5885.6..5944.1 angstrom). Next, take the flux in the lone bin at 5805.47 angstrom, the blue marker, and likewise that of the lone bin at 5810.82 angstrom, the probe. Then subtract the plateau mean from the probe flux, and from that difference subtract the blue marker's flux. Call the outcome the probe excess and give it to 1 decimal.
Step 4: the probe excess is -12.1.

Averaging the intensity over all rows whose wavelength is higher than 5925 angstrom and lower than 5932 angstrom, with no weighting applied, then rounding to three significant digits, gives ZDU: 12.8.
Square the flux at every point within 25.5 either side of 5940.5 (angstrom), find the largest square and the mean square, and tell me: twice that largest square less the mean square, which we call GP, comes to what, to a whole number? 192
